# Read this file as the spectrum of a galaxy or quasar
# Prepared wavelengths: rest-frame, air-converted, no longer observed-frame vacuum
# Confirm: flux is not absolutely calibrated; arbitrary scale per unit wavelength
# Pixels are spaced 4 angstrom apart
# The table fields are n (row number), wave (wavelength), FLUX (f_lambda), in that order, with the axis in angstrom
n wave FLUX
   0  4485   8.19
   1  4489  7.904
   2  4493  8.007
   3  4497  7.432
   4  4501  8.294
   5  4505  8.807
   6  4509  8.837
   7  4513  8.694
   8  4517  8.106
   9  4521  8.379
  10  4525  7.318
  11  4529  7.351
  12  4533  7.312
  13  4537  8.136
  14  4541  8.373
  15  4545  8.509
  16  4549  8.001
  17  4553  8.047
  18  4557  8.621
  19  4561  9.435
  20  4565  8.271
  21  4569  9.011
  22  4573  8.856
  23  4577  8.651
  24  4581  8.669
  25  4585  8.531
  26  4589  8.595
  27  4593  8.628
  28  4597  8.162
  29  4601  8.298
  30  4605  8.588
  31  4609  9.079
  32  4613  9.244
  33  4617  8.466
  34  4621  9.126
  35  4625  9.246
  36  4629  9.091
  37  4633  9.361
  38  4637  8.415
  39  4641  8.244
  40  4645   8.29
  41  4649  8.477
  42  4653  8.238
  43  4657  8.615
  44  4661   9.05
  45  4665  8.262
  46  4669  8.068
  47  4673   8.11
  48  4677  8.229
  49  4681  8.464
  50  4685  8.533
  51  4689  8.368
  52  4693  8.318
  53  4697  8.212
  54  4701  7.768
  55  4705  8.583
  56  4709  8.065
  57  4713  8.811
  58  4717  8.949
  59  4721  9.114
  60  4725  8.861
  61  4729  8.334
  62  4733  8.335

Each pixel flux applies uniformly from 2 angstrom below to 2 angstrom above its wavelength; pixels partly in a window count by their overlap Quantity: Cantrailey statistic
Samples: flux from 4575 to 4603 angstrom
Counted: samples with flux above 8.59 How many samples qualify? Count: 4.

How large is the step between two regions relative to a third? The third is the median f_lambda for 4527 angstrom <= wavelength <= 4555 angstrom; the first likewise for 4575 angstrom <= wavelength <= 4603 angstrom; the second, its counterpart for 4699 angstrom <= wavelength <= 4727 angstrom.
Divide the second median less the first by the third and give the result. 0.03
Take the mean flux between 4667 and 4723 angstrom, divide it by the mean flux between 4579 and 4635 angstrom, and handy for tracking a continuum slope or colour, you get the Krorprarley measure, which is 0.96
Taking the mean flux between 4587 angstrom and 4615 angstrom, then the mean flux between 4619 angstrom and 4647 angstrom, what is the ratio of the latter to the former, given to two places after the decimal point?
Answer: 1.02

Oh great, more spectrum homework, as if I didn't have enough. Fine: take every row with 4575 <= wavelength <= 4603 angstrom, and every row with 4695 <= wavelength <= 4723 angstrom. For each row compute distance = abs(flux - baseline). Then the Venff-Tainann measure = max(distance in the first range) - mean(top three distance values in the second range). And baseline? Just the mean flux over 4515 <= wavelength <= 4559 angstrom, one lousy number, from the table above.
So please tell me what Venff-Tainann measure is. -0.29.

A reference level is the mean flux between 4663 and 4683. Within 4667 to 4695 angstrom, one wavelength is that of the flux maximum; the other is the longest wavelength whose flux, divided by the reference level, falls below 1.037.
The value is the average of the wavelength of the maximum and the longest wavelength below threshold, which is 4689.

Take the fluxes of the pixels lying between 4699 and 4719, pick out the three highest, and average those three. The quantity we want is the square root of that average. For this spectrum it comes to 2.96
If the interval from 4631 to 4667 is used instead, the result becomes 3.00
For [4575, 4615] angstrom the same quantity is 3.00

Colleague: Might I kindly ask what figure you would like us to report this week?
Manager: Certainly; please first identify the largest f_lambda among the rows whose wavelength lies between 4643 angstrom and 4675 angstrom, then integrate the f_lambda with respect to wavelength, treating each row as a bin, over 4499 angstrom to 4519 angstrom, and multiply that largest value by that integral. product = 1547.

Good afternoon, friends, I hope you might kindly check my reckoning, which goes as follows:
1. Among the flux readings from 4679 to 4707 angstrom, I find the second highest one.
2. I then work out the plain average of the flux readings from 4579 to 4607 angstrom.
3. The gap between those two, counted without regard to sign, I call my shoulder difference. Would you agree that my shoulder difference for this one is 0.0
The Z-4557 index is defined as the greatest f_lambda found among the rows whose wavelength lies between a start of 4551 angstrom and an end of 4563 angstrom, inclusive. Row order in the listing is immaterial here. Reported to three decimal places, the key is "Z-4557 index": 9.435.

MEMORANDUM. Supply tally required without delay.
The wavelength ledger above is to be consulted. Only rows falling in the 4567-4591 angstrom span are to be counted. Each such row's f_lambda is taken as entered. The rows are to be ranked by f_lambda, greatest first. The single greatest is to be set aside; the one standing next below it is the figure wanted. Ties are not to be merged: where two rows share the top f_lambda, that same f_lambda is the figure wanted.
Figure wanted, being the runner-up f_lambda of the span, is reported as 8.856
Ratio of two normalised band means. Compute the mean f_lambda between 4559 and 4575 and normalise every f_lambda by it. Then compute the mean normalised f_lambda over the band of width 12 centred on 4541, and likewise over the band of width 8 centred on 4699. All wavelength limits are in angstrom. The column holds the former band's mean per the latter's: 1.04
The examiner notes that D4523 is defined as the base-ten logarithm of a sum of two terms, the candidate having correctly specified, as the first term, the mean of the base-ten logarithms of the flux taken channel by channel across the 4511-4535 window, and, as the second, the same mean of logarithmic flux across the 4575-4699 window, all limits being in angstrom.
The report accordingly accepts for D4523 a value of 0.262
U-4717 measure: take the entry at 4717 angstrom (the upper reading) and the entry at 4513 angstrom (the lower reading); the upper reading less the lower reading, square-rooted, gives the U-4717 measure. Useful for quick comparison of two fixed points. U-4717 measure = 0.5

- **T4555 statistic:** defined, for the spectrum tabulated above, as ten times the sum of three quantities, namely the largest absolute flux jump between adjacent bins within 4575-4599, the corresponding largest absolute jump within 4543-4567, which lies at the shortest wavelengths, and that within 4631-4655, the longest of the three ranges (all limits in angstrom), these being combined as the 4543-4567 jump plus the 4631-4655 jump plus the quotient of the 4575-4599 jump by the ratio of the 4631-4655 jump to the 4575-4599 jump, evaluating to 23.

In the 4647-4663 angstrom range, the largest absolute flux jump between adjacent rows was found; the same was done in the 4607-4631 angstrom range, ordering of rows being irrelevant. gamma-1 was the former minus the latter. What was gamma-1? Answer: -0.34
